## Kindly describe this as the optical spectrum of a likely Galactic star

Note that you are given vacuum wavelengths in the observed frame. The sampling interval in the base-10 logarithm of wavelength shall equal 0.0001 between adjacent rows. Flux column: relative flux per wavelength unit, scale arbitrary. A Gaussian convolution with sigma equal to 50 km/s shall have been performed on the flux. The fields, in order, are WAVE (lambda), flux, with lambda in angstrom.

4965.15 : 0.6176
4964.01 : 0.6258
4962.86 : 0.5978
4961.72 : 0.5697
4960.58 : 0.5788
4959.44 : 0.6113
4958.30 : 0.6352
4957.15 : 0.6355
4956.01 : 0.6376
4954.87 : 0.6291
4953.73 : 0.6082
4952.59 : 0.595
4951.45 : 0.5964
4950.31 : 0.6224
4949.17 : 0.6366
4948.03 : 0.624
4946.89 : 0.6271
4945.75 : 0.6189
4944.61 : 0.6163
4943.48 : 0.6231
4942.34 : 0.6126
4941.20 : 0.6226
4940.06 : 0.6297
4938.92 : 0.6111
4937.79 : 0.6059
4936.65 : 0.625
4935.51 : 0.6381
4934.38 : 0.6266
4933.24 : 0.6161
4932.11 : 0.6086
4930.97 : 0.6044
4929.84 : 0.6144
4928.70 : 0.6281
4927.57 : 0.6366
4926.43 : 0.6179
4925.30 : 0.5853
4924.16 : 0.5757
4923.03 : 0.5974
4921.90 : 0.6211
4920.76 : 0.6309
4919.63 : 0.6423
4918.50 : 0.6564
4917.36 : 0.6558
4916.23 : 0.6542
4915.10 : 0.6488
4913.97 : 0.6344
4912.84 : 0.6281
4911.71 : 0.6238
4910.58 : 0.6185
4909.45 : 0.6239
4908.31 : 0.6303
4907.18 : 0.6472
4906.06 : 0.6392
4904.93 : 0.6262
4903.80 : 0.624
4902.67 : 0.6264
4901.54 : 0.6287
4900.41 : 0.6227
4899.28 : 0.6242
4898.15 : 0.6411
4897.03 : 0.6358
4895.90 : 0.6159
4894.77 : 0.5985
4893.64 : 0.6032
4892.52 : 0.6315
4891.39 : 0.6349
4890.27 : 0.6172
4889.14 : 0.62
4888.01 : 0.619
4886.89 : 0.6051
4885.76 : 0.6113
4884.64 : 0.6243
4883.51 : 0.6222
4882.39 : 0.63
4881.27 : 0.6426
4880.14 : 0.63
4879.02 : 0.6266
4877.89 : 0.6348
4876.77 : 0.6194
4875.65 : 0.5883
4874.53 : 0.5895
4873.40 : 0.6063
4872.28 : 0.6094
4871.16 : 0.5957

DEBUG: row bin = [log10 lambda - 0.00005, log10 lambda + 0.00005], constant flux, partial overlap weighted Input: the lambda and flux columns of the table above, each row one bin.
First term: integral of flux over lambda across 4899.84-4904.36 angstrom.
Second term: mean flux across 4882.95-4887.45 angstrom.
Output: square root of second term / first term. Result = 0.467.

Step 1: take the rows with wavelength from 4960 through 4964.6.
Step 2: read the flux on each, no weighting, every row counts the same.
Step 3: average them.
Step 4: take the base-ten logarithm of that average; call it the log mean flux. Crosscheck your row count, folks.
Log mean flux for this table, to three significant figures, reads -0.227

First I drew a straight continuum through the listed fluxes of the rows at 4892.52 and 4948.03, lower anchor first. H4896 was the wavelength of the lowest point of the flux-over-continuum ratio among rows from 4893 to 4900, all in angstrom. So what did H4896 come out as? 4894.77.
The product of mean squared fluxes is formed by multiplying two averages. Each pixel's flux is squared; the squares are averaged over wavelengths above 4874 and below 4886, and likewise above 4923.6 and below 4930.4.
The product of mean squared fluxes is 0.143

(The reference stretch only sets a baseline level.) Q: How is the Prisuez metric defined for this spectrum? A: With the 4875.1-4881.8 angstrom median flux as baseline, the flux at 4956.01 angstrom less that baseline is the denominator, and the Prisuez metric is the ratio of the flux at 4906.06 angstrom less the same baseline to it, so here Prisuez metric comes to 1.2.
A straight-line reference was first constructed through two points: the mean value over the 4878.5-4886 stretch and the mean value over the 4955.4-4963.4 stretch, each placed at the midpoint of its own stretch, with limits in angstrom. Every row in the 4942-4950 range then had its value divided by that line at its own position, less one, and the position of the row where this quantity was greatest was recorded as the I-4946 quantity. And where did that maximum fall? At 4949.17 angstrom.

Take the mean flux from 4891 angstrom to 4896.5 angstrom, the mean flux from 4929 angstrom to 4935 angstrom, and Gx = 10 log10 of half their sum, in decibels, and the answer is -2.11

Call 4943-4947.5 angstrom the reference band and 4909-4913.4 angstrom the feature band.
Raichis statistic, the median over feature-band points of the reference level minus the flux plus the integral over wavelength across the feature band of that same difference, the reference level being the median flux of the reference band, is -0.014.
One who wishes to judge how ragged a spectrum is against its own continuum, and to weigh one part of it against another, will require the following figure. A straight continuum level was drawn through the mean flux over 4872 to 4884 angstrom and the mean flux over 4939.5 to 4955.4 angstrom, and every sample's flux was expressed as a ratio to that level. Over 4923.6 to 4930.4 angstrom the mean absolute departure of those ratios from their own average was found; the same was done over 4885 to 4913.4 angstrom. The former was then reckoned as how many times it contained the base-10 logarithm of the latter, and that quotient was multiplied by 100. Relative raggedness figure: -1.7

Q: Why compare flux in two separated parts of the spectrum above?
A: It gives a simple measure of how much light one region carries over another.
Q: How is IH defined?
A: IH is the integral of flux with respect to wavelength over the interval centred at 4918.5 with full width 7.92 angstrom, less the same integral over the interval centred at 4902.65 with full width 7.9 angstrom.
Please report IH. 0.15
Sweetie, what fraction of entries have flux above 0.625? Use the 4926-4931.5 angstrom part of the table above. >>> 0.40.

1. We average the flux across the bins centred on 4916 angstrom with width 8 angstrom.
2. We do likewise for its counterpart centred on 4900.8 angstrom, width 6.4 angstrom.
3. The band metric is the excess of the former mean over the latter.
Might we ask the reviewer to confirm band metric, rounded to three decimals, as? 0.018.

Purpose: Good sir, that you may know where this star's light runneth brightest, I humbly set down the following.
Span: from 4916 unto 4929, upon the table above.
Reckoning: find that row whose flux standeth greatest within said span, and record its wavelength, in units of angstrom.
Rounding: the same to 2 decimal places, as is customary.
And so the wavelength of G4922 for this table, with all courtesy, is 4918.50 angstrom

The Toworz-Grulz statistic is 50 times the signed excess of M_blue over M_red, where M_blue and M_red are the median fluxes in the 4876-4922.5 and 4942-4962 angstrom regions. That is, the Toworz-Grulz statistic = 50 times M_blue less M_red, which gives 0.3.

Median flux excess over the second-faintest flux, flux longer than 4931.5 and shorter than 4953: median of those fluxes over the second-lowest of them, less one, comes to 0.044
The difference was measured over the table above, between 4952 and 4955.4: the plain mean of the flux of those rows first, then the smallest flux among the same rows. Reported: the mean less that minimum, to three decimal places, 0.016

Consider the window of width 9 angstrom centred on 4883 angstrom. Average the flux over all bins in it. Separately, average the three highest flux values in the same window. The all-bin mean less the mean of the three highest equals -0.010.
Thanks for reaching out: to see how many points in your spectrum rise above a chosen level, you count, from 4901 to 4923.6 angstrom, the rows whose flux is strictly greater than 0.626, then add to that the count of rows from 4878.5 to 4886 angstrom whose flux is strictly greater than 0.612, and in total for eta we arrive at 20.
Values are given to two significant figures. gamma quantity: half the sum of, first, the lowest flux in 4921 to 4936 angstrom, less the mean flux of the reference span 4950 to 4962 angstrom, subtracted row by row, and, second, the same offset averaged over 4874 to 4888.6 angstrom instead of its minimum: -0.014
